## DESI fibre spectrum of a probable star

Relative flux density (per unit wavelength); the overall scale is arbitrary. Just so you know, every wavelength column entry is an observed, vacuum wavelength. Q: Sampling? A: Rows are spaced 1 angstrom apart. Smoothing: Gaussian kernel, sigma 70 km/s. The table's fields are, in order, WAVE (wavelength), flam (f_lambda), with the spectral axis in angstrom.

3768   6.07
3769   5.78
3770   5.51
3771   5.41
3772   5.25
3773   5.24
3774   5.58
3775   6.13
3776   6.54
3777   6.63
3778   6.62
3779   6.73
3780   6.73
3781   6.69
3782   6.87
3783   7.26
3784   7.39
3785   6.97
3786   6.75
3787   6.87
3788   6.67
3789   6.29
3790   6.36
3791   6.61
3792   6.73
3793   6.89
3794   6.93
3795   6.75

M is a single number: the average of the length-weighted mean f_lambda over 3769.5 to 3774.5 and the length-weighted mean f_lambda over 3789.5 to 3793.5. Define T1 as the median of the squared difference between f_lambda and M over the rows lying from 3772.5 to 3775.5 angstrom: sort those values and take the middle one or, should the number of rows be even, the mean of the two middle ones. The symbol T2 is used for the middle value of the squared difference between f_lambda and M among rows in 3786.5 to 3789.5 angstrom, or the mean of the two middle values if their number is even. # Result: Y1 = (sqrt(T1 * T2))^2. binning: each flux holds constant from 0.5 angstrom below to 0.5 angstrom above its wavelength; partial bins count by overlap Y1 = 0.08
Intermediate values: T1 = 0.20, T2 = 0.42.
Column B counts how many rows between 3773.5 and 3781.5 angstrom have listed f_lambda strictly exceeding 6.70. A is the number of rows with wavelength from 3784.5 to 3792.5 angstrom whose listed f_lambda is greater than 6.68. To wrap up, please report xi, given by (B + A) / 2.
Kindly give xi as 3.00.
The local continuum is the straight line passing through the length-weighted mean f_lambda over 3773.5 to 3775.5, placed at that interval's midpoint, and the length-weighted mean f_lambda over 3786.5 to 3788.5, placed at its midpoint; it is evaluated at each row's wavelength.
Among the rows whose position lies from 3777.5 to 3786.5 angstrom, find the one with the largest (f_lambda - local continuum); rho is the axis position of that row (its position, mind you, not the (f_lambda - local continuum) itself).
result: 3784 angstrom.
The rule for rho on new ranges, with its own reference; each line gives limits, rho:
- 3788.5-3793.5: 3793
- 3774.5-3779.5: 3777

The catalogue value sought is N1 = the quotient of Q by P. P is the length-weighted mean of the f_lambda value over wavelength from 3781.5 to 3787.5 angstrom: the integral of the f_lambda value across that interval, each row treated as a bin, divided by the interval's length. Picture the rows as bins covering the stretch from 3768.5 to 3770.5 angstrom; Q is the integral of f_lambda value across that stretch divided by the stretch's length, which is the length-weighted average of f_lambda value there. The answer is 0.80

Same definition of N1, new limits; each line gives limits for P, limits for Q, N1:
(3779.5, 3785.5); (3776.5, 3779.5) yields 0.95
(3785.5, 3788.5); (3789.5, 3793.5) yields 0.98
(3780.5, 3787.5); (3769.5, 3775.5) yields 0.79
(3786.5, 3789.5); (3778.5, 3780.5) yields 1.02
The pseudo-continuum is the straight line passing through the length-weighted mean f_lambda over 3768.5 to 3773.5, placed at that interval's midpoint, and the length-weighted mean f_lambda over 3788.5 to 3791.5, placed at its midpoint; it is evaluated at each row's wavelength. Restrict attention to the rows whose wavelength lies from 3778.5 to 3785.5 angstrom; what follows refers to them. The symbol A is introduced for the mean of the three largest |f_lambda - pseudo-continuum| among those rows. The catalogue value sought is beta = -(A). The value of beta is -1.12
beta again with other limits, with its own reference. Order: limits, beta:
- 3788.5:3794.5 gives -0.27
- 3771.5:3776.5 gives -0.54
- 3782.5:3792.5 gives -1.10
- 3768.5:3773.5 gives -0.33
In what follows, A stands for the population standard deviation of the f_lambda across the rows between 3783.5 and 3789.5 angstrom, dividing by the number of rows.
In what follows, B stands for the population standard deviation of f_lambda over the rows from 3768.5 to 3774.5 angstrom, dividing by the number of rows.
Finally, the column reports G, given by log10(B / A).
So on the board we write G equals -0.24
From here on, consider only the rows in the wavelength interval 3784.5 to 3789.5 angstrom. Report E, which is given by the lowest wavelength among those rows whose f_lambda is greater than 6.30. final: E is 3785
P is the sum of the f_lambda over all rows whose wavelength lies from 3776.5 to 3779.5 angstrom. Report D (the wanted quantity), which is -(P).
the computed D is -20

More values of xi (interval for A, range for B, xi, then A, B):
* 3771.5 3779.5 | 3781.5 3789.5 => 3.50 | 1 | 6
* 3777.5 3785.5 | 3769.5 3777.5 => 3.50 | 7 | 0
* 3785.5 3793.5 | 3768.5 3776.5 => 2.00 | 4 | 0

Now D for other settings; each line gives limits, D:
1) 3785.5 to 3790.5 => -33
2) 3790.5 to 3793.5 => -20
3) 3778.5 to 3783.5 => -34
